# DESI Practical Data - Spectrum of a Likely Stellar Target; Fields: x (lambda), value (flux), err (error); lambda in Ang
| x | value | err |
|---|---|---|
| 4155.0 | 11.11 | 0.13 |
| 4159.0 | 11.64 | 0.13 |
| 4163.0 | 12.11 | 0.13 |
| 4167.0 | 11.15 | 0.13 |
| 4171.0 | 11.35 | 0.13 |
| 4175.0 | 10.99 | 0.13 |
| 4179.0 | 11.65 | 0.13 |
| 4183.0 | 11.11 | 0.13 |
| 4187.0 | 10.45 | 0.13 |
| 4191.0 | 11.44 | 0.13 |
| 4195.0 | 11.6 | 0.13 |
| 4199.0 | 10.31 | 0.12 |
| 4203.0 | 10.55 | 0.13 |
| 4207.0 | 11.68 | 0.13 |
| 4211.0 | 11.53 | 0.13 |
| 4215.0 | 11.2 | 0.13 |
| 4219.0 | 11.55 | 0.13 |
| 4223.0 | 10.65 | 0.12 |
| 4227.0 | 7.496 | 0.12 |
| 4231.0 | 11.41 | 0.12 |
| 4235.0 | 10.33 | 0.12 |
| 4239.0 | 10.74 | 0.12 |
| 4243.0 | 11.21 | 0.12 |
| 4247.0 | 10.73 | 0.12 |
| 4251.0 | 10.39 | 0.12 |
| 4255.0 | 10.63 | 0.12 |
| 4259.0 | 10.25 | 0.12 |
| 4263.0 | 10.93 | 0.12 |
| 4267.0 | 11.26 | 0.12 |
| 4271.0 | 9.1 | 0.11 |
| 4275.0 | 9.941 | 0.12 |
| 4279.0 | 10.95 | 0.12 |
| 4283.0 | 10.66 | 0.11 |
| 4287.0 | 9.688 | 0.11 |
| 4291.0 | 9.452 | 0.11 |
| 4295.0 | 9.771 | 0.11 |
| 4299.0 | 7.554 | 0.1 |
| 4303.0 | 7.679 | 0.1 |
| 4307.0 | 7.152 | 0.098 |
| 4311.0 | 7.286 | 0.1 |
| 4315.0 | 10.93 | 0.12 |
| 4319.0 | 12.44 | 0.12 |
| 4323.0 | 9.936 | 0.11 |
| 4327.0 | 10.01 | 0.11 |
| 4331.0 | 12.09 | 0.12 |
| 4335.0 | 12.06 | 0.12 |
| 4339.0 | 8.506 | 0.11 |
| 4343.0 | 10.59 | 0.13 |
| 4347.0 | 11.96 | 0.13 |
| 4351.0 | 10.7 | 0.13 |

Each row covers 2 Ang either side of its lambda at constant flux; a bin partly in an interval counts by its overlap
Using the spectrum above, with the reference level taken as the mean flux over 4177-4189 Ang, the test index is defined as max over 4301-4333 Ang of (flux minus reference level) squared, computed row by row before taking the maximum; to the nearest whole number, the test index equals 15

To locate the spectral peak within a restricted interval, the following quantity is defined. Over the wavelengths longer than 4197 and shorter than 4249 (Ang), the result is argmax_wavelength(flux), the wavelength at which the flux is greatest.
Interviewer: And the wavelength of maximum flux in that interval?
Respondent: 4207.0 Ang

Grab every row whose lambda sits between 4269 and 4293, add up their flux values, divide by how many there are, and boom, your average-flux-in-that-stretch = 10.0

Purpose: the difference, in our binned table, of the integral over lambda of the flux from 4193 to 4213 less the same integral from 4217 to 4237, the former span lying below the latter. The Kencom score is 17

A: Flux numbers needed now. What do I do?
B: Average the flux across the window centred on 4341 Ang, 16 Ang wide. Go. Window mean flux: 10.8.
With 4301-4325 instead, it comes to 9.2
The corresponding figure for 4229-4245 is 10.9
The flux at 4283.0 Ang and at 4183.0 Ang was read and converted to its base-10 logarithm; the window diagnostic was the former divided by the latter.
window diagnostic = 0.98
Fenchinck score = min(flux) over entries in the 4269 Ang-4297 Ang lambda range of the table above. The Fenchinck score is 9.1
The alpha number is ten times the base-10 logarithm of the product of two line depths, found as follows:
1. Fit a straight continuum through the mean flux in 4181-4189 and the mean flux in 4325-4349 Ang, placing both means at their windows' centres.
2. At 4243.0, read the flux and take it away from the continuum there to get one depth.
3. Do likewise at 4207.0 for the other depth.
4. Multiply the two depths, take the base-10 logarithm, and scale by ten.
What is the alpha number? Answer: -4.5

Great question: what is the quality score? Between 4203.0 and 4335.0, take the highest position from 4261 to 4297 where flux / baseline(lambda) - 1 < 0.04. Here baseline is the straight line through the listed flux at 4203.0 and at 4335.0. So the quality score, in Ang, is 4295.0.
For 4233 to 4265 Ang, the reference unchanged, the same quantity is 4263.0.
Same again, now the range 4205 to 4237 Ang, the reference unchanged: 4235.0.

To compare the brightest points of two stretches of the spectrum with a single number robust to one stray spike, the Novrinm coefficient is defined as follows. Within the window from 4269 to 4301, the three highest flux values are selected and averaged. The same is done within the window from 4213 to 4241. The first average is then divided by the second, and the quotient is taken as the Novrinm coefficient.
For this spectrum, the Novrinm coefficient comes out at 0.92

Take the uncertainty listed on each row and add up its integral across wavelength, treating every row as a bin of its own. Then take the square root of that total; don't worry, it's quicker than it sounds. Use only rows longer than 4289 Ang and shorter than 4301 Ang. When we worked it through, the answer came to 1.13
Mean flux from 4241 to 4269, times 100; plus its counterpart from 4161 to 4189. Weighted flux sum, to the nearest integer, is 1088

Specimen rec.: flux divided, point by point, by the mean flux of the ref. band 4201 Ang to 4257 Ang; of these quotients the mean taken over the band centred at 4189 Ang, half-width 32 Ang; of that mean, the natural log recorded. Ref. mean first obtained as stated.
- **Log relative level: 0.050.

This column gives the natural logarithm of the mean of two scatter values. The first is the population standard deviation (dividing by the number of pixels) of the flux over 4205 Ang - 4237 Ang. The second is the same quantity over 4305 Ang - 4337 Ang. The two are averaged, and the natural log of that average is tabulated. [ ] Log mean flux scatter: 0.49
